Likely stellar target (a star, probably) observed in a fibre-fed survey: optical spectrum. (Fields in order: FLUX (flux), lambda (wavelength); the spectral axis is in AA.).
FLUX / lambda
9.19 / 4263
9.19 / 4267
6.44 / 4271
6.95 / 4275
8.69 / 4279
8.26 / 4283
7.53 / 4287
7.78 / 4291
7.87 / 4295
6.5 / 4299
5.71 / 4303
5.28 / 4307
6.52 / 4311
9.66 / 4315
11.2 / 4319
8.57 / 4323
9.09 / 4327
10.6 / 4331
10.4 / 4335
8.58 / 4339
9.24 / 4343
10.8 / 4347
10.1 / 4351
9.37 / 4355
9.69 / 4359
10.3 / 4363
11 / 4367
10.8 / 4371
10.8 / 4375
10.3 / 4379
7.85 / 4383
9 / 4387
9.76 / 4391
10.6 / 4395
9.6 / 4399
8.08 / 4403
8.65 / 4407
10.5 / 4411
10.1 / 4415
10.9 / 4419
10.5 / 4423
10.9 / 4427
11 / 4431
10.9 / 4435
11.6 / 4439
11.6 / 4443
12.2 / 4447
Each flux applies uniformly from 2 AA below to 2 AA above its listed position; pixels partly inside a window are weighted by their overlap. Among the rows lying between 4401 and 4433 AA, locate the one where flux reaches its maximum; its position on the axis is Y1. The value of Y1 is 4431 AA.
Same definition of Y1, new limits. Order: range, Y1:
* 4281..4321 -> 4319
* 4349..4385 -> 4367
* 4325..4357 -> 4347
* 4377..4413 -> 4395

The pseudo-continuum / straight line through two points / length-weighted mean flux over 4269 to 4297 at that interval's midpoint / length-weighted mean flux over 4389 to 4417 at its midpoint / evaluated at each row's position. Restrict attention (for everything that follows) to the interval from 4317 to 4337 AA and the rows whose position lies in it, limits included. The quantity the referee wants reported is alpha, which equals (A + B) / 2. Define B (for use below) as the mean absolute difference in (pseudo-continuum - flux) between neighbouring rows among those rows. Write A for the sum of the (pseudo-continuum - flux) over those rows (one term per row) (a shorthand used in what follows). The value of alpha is -3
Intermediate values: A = -8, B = 1.2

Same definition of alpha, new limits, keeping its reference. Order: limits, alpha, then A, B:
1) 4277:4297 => -1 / -2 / 0.4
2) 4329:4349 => -3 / -7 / 1.1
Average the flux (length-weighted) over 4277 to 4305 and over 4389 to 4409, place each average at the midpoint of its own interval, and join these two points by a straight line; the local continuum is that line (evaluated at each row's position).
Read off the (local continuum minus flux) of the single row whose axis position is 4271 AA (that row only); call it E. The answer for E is 0.7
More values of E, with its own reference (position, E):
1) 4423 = -0.7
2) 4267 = -2.1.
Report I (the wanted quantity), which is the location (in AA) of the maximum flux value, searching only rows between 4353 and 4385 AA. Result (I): 4367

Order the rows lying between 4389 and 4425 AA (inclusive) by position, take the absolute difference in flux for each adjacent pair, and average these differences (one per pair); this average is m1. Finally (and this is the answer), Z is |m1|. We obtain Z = 0.92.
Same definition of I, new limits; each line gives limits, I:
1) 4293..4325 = 4319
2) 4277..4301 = 4279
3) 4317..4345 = 4319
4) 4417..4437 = 4431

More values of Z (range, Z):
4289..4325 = 1.40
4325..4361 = 0.94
